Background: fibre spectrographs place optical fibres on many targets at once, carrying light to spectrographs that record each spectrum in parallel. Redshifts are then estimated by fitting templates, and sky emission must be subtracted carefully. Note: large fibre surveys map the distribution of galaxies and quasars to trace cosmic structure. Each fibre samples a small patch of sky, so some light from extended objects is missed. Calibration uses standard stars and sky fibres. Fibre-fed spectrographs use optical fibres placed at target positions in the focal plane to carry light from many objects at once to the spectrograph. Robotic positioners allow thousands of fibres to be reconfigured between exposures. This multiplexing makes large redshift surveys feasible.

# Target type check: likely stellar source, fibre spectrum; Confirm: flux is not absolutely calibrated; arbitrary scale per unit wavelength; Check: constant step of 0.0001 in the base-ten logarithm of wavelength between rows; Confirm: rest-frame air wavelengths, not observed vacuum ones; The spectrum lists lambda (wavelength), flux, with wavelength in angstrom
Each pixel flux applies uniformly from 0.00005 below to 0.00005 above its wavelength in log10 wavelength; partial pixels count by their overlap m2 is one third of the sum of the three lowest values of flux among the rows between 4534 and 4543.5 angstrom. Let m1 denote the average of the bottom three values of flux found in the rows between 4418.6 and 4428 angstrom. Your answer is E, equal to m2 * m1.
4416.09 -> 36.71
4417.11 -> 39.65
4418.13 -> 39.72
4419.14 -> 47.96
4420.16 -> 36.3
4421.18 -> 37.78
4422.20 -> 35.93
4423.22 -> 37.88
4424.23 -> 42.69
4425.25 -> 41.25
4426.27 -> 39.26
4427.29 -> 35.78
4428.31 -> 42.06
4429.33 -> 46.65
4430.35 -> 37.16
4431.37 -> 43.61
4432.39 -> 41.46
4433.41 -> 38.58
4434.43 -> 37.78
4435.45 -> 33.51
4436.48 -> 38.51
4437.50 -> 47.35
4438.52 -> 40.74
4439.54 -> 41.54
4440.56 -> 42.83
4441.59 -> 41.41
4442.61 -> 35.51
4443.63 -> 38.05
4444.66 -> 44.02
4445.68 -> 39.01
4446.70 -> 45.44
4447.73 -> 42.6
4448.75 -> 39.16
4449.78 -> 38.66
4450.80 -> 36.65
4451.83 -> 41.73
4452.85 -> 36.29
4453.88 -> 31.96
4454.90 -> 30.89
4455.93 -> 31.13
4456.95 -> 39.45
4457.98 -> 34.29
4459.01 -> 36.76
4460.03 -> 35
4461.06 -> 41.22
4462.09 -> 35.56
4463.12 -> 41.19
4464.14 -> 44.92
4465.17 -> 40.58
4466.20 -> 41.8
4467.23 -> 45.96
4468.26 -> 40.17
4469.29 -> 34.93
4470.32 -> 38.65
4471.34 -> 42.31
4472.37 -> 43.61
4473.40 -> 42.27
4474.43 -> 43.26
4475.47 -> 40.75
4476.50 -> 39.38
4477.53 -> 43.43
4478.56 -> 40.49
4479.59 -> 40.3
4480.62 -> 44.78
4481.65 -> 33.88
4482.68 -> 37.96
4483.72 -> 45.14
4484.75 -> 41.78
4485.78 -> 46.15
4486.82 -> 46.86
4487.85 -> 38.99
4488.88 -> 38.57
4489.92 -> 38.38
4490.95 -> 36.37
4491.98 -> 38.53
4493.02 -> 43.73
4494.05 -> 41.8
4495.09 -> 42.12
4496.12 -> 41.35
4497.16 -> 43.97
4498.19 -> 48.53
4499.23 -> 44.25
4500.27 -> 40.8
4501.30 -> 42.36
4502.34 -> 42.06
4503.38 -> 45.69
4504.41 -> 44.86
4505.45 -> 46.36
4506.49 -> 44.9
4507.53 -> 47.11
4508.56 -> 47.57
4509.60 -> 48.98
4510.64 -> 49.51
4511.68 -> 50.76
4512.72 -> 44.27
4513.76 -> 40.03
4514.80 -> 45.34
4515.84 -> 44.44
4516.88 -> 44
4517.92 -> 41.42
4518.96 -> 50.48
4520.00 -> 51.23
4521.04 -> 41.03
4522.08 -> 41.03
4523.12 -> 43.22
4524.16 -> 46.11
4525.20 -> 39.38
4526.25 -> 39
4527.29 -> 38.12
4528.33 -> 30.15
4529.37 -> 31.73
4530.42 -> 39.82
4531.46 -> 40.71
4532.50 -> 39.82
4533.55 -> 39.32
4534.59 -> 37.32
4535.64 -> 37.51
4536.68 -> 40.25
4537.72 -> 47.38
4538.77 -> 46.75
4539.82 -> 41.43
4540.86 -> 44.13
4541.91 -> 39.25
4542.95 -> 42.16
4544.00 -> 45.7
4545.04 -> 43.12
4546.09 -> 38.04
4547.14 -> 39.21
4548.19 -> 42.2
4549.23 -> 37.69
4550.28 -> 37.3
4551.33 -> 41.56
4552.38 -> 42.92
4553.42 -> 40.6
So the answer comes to 1369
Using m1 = 36.0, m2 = 38.0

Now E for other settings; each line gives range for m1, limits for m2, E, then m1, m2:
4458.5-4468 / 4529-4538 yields 1271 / 35.8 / 35.5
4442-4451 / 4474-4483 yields 1362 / 36.7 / 37.1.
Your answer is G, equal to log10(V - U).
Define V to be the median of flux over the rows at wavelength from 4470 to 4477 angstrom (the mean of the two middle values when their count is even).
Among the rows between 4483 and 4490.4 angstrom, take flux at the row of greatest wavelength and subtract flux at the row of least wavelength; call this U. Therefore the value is 1.69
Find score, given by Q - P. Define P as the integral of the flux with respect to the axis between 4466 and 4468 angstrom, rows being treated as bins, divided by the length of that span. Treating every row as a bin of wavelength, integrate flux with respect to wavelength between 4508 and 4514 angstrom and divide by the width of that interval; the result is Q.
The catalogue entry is 3.5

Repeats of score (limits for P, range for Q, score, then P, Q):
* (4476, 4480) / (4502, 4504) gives 3.2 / 41.0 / 44.2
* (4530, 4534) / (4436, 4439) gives 2.4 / 39.9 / 42.3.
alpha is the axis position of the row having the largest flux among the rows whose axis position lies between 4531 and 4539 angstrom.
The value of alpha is 4537.72 angstrom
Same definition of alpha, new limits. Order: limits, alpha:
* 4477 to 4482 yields 4480.62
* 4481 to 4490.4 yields 4486.82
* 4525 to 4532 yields 4531.46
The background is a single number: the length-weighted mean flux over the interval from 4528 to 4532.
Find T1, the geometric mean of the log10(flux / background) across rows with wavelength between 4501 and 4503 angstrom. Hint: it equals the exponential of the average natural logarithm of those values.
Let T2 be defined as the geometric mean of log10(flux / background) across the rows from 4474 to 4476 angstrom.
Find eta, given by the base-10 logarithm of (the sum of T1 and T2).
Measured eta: -0.86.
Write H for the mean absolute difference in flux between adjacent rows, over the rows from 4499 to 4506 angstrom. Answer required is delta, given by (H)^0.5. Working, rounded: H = 1.9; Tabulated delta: 1.4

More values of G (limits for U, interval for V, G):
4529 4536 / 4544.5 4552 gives 1.52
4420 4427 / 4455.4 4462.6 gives 1.51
